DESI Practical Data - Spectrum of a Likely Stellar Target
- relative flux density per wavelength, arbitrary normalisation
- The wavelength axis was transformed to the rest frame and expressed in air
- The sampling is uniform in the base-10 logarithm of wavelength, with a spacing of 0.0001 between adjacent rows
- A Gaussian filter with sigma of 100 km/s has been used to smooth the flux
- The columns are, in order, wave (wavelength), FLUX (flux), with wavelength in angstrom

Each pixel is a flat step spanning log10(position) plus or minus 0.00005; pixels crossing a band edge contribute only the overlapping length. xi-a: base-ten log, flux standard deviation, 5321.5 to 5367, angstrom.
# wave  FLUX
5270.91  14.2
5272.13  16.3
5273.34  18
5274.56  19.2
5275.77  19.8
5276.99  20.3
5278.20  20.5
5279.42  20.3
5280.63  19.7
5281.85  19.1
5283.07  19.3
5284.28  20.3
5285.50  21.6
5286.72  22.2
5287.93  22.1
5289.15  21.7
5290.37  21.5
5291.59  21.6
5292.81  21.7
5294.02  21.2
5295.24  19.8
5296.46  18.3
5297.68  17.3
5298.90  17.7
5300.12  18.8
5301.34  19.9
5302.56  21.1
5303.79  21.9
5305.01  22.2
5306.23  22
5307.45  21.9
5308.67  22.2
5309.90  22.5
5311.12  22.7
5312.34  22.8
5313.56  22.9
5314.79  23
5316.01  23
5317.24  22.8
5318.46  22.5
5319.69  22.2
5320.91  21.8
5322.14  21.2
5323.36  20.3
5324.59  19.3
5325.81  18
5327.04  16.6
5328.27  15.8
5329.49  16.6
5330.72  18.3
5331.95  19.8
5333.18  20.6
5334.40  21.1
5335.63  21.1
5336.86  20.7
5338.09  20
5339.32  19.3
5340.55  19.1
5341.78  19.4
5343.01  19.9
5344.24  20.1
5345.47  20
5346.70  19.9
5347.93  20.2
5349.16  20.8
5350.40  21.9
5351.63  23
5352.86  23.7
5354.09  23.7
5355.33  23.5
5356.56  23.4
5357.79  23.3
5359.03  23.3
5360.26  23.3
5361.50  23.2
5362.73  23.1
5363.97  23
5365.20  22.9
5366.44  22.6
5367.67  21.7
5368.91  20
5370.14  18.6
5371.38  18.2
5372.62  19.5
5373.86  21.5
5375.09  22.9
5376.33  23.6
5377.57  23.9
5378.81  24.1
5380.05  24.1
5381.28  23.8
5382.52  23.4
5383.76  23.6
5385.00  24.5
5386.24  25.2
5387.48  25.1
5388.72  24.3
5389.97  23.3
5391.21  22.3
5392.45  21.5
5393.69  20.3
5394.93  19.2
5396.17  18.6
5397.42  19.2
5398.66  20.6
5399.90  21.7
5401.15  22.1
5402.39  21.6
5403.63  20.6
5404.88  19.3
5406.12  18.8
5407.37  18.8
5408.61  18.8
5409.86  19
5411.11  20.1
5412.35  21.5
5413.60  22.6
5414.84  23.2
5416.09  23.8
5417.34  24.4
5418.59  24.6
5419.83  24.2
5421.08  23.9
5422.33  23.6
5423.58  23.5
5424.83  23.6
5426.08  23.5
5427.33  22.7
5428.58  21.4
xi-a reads 0.33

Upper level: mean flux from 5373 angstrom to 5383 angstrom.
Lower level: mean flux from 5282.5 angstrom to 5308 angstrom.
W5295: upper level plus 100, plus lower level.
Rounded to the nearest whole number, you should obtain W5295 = 144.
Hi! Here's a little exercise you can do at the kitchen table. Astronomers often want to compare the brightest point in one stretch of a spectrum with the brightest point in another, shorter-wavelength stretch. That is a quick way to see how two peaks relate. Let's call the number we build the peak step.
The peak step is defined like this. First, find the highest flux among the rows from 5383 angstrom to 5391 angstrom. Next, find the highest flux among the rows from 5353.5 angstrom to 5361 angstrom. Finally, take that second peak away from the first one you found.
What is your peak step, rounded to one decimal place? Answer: 1.5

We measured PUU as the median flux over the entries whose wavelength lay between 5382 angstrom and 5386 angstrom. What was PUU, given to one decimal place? 23.6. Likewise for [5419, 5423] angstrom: 23.9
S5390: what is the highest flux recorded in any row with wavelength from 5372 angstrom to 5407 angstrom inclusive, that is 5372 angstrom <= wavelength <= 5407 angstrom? 25.2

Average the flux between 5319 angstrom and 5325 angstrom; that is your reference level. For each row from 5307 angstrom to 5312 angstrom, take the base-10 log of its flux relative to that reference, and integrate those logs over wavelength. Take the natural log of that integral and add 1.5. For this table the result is -0.5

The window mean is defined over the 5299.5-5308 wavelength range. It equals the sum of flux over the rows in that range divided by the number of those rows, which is 21.1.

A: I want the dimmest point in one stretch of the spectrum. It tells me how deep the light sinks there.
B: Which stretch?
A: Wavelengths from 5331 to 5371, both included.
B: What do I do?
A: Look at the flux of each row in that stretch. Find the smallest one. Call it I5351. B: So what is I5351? 18.6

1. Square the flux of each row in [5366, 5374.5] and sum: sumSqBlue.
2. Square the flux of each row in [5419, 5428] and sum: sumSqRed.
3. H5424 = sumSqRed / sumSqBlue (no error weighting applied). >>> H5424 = 1.34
